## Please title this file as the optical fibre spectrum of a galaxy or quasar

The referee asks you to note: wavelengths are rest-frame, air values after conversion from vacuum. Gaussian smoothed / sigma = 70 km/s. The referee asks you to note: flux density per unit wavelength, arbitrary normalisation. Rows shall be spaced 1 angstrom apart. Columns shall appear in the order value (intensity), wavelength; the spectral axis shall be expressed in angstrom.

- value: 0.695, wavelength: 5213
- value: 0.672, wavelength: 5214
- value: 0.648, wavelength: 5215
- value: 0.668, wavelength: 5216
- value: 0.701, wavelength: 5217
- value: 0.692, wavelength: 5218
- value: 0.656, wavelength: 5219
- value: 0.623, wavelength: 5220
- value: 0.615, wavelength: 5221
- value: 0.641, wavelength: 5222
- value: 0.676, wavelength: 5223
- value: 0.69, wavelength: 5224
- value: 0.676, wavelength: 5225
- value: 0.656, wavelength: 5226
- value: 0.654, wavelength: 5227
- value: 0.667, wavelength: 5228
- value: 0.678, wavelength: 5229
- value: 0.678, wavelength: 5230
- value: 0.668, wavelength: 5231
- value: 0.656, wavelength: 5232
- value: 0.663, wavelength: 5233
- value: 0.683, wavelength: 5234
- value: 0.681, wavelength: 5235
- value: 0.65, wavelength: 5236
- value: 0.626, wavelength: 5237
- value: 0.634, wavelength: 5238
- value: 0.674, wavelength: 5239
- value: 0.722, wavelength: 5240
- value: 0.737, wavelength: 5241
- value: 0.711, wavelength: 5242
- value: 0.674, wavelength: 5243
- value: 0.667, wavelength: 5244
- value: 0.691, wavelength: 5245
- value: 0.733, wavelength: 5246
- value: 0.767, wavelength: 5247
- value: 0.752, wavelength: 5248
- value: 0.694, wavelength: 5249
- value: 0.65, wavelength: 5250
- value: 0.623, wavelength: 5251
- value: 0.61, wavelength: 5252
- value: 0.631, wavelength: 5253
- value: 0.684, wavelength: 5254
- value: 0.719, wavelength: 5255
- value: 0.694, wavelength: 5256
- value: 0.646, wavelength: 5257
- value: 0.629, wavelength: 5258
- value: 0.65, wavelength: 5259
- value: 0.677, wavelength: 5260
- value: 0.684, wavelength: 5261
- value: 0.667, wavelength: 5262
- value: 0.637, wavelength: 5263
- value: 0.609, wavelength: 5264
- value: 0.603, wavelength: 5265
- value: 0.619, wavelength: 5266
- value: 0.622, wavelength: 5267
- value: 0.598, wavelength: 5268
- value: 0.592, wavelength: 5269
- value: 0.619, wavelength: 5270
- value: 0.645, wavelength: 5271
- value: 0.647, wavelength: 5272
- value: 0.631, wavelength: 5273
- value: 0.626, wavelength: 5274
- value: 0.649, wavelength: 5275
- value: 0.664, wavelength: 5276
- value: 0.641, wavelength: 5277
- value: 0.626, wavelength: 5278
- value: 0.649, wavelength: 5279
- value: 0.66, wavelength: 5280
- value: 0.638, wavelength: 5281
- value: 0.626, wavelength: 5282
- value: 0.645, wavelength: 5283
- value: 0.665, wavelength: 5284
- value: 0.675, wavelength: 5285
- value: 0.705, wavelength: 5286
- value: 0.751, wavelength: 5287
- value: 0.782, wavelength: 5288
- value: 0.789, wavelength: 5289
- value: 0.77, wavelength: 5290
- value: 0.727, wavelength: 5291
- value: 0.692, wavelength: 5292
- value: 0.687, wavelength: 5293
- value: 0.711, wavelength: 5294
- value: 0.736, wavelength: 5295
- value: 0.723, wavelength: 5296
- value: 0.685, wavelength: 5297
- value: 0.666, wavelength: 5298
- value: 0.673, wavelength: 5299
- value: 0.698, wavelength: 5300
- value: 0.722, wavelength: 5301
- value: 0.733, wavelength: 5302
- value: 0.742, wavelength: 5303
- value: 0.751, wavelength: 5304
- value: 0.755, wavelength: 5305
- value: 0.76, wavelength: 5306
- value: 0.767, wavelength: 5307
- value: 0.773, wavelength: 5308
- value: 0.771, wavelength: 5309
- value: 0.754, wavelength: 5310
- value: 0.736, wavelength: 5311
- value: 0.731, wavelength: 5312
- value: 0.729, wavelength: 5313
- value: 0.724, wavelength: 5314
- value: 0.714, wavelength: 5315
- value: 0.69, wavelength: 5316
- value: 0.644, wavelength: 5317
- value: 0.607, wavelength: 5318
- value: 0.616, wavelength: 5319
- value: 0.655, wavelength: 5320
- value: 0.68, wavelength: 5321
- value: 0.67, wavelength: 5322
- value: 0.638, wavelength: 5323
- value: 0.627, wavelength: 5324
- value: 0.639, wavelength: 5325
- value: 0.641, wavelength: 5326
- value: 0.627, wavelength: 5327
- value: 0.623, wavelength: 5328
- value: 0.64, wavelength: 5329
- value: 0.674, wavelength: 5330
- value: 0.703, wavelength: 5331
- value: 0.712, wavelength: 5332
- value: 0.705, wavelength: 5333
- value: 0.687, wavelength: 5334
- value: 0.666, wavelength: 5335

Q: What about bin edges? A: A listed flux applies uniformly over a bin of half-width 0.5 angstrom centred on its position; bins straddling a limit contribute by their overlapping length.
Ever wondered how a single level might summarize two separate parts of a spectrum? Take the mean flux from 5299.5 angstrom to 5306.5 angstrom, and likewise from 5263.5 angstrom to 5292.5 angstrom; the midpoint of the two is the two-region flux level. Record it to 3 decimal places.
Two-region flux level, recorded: 0.699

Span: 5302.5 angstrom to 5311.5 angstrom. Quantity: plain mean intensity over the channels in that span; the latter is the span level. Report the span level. 0.757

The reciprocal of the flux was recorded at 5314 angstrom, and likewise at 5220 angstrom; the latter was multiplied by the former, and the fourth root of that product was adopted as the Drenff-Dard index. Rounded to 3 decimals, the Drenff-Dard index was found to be 1.220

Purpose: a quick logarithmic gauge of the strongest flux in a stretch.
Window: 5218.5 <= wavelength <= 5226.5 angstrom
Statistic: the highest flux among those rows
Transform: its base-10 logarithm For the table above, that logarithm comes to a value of -0.161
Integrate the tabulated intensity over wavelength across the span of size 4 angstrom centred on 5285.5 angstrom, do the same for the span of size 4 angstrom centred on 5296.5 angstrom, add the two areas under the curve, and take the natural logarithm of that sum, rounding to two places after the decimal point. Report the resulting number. 1.72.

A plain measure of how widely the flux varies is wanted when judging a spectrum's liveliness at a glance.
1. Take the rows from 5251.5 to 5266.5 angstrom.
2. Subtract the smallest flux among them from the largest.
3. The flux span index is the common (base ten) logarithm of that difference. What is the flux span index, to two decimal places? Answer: -0.94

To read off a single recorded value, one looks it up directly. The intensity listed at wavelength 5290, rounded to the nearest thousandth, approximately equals 0.770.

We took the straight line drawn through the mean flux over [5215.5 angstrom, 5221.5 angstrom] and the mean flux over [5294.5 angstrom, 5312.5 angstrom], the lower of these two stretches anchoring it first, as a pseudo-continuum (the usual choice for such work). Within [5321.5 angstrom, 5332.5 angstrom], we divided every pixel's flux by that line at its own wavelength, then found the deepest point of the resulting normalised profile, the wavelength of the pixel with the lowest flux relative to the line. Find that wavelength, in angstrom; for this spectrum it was 5328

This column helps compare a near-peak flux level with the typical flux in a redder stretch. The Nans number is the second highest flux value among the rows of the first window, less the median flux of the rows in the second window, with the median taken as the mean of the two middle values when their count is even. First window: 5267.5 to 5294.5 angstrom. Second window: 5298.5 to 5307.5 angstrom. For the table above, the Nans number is 0.04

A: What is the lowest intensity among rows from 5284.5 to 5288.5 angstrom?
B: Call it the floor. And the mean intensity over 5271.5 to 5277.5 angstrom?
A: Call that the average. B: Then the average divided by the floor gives 0.95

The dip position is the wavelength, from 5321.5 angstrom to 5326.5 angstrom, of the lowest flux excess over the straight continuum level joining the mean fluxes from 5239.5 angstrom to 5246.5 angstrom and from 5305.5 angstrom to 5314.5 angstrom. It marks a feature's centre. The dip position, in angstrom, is 5324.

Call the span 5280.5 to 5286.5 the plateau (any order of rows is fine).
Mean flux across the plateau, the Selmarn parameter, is 0.66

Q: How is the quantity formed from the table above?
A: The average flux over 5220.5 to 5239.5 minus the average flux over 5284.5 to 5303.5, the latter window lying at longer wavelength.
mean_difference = -0.058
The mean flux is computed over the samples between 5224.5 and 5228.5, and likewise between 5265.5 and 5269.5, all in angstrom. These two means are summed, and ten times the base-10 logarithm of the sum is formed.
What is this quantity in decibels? 1.0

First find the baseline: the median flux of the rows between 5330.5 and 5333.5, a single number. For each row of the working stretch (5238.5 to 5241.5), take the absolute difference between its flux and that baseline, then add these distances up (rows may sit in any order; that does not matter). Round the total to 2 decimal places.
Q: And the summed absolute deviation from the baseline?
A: 0.08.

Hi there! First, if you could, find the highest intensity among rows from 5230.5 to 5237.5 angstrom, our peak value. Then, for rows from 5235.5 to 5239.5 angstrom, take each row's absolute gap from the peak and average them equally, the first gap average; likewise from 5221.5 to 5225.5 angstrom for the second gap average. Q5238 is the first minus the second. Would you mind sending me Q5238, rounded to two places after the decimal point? 0.02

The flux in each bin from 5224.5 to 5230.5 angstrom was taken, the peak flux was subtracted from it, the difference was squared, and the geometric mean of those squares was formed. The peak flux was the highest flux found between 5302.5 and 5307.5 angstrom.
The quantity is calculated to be 0.010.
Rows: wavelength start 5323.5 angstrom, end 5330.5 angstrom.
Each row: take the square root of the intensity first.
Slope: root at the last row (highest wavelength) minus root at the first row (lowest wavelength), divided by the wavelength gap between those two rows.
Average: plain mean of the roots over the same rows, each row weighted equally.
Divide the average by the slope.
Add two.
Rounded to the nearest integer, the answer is 167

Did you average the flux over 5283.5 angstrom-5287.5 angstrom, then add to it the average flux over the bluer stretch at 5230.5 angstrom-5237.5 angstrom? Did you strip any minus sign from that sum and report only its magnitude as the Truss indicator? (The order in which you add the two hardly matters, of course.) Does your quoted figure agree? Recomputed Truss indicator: 1.36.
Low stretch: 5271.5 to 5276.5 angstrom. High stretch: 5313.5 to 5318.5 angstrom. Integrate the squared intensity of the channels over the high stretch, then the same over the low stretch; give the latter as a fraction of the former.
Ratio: 0.90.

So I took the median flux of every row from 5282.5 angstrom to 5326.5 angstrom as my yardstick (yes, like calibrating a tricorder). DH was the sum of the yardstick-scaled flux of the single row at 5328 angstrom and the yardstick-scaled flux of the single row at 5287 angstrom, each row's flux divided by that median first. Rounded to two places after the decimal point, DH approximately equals 1.93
